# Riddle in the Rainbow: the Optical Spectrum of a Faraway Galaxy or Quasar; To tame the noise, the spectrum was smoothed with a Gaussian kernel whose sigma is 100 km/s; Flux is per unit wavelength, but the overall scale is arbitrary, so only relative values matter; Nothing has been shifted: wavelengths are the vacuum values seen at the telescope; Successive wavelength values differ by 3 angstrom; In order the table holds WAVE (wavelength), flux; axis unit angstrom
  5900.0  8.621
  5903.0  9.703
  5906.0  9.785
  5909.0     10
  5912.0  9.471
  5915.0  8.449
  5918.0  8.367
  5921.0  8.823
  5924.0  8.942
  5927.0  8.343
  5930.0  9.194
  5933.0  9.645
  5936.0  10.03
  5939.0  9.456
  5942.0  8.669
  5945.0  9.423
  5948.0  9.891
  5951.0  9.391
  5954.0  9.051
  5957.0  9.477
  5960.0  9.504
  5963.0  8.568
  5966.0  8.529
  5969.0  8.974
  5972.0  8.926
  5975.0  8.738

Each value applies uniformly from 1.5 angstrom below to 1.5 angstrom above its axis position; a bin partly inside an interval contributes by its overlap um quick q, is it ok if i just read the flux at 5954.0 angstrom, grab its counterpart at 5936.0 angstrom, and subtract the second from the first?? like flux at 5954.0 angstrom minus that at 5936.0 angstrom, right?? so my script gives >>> -1.0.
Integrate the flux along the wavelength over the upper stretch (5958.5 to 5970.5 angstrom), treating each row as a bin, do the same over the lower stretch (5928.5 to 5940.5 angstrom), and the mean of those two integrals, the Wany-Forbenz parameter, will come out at 111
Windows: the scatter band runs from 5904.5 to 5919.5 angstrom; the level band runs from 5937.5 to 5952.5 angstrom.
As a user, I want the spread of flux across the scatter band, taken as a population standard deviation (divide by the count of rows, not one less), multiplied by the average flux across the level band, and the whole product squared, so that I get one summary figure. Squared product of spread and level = 41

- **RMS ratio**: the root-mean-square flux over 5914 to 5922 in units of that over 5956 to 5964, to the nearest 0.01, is 0.93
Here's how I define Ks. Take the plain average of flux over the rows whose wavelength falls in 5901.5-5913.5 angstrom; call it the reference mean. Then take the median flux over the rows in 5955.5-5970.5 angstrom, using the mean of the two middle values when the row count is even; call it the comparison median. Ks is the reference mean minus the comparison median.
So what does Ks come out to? 0.8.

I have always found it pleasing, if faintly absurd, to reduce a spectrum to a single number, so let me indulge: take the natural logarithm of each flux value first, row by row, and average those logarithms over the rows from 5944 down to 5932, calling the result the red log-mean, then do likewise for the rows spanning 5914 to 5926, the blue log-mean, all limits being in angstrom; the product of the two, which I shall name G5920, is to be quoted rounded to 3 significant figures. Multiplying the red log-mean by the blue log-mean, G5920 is 4.84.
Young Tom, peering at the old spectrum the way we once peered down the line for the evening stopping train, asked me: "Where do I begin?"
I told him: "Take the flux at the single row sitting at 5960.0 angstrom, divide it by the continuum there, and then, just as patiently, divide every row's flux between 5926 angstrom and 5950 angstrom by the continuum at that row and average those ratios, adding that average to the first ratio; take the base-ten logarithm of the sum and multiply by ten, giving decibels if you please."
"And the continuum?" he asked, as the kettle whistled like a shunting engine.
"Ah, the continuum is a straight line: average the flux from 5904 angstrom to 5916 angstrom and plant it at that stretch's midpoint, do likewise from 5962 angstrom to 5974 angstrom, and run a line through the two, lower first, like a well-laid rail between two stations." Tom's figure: 3.22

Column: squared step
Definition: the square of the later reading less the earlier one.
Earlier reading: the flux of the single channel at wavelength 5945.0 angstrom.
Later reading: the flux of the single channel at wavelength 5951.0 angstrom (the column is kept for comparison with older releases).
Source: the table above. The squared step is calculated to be 0.001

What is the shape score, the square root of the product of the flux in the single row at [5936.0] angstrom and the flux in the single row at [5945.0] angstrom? 9.72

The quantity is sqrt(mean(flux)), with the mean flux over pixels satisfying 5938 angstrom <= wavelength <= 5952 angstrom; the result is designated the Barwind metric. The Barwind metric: 3.06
